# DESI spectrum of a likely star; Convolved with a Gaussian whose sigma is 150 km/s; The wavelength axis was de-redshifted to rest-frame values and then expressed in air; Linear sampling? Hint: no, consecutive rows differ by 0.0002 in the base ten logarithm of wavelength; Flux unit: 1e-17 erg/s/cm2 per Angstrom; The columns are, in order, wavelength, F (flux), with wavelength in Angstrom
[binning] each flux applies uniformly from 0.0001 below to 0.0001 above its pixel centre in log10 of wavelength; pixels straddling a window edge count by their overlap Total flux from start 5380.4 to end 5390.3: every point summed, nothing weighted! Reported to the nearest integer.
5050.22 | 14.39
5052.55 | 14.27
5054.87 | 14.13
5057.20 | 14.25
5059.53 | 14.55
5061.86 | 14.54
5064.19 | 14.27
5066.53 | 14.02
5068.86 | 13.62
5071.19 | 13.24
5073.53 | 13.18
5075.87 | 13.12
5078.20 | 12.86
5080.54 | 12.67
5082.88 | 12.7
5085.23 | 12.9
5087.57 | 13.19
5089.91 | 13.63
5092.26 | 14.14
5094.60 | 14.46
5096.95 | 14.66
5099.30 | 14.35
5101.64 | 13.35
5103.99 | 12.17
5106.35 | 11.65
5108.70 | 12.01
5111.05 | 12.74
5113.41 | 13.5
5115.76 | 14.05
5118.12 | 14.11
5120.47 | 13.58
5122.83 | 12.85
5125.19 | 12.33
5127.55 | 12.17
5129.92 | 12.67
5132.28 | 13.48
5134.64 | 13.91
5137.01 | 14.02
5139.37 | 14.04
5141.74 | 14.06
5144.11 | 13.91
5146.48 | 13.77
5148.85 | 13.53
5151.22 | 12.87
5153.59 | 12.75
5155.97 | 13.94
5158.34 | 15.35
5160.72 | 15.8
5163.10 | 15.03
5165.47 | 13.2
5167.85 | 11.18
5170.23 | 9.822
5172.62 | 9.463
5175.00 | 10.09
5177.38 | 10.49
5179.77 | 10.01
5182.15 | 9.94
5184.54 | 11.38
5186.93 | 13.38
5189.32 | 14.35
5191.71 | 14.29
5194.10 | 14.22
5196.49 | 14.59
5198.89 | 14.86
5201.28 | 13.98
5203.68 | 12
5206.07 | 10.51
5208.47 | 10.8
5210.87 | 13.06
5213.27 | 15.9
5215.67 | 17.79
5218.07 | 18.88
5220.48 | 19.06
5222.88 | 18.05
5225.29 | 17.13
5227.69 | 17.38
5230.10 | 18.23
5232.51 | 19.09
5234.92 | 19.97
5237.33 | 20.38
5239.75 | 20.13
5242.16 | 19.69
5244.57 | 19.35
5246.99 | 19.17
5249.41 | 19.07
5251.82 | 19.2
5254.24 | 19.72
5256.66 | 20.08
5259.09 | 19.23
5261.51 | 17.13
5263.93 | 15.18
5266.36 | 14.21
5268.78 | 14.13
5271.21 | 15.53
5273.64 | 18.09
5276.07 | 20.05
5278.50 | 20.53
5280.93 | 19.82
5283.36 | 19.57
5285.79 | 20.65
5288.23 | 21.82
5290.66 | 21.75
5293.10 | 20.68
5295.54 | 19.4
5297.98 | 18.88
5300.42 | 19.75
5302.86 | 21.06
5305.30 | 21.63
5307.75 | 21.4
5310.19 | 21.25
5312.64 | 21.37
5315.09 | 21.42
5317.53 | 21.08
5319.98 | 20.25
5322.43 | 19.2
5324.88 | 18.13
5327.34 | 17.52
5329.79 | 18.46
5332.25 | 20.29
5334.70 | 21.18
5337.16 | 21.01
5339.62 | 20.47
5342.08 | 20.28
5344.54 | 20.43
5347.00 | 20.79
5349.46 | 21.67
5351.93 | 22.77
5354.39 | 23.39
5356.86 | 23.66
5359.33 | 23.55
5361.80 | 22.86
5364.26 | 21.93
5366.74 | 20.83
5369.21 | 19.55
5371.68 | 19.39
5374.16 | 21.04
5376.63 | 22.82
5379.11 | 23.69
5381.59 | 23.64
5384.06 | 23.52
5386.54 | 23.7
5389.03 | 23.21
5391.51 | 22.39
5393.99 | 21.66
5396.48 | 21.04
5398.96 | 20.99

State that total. 94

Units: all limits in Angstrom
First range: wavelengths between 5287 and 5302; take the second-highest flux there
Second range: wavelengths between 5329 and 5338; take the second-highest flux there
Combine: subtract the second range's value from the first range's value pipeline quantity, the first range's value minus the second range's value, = 1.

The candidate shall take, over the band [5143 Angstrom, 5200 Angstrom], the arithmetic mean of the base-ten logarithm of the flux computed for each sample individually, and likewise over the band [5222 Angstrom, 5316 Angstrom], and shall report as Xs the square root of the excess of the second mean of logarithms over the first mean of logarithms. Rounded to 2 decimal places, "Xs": 0.42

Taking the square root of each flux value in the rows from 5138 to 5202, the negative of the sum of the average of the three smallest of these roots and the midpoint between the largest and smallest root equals -6.6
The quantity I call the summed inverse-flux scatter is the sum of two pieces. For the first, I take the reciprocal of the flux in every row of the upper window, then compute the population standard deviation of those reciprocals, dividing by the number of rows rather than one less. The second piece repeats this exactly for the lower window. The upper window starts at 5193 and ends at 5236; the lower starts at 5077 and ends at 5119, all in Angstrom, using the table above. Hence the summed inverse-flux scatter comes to 0.0185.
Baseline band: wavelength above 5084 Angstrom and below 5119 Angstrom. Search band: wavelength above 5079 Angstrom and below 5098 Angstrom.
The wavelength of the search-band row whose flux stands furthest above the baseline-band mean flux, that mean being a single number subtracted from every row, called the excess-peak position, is 5096.95 Angstrom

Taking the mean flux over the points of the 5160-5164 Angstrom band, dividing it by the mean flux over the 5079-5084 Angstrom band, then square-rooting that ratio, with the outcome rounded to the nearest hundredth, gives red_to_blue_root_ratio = 1.10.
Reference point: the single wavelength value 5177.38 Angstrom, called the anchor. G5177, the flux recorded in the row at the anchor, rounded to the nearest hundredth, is 10.49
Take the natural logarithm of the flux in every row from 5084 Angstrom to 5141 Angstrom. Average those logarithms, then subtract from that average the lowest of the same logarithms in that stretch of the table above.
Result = 0.13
